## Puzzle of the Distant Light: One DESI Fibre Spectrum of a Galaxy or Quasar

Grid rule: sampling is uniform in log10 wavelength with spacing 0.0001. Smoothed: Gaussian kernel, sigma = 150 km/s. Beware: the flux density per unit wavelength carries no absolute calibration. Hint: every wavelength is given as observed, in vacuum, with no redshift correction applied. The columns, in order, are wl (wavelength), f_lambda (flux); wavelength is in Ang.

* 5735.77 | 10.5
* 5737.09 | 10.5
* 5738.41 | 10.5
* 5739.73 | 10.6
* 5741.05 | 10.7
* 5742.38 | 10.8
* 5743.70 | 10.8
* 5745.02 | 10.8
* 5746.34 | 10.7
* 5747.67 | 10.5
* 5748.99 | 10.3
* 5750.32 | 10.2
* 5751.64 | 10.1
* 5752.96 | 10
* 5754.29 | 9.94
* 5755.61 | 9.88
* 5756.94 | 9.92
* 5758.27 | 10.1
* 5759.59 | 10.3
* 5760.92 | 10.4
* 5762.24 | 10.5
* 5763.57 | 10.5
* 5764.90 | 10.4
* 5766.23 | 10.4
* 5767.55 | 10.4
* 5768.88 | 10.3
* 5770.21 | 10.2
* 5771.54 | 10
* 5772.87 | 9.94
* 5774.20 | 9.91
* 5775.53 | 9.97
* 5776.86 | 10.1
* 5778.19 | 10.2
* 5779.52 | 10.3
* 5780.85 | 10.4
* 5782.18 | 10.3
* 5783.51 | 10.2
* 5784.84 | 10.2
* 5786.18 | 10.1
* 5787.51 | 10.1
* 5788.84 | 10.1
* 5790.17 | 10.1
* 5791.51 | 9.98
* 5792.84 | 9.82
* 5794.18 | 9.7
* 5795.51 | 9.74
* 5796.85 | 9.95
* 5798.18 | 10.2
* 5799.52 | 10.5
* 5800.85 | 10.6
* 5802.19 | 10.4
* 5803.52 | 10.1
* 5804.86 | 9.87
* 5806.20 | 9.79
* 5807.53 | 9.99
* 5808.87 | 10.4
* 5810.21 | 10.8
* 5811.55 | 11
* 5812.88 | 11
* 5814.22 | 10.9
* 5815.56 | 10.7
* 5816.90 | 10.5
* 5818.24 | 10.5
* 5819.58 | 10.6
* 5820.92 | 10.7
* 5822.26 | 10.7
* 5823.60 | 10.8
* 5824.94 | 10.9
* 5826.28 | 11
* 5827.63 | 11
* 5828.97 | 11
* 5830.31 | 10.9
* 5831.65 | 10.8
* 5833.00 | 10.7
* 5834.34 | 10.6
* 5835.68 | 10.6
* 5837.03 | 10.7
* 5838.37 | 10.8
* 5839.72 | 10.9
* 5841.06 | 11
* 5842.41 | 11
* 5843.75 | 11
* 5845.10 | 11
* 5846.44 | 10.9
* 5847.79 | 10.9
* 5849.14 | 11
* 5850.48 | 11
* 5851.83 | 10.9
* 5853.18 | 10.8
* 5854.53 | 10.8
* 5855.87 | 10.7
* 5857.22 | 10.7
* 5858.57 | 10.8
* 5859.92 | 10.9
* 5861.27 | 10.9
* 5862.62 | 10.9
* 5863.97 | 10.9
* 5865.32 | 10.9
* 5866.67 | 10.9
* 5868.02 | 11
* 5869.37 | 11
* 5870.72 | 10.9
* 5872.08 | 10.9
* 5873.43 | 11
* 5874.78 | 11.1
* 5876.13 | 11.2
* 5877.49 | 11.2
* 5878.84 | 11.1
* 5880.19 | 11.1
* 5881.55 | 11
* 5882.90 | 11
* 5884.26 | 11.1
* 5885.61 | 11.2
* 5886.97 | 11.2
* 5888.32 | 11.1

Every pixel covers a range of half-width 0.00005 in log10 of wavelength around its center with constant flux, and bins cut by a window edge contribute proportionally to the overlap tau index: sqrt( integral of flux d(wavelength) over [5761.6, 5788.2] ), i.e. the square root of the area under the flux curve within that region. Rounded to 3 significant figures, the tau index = 16.5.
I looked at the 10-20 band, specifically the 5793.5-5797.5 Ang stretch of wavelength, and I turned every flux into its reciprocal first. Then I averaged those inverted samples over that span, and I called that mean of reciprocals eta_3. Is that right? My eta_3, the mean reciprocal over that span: 0.102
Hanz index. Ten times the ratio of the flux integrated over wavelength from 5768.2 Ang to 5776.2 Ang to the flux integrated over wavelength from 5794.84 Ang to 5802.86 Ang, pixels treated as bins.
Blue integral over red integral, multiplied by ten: 9.8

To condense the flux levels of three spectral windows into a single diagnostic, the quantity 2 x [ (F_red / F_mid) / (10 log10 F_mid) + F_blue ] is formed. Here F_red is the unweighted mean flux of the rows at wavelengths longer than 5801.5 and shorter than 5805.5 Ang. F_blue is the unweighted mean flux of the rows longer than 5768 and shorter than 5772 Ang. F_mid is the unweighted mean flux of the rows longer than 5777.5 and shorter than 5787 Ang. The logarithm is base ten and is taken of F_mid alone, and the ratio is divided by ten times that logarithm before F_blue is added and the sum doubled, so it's 20.5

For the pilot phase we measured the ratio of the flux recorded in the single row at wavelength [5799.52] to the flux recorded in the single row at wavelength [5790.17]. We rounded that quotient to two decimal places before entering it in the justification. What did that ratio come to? 1.04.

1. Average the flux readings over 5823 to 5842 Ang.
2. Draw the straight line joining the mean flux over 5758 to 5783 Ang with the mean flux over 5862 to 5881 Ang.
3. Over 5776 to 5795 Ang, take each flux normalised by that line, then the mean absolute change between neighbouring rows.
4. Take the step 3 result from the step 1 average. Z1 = 10.8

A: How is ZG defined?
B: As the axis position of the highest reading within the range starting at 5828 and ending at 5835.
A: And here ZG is 5828.97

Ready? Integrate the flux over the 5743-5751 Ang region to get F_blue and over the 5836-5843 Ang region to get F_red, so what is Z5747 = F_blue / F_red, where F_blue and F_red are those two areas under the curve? 1.1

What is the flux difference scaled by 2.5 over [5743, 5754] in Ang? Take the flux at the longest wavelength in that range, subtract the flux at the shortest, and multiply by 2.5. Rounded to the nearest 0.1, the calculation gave -2.0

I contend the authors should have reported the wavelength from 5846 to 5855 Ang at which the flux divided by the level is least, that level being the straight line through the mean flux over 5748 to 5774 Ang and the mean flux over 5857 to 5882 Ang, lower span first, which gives 5854.53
